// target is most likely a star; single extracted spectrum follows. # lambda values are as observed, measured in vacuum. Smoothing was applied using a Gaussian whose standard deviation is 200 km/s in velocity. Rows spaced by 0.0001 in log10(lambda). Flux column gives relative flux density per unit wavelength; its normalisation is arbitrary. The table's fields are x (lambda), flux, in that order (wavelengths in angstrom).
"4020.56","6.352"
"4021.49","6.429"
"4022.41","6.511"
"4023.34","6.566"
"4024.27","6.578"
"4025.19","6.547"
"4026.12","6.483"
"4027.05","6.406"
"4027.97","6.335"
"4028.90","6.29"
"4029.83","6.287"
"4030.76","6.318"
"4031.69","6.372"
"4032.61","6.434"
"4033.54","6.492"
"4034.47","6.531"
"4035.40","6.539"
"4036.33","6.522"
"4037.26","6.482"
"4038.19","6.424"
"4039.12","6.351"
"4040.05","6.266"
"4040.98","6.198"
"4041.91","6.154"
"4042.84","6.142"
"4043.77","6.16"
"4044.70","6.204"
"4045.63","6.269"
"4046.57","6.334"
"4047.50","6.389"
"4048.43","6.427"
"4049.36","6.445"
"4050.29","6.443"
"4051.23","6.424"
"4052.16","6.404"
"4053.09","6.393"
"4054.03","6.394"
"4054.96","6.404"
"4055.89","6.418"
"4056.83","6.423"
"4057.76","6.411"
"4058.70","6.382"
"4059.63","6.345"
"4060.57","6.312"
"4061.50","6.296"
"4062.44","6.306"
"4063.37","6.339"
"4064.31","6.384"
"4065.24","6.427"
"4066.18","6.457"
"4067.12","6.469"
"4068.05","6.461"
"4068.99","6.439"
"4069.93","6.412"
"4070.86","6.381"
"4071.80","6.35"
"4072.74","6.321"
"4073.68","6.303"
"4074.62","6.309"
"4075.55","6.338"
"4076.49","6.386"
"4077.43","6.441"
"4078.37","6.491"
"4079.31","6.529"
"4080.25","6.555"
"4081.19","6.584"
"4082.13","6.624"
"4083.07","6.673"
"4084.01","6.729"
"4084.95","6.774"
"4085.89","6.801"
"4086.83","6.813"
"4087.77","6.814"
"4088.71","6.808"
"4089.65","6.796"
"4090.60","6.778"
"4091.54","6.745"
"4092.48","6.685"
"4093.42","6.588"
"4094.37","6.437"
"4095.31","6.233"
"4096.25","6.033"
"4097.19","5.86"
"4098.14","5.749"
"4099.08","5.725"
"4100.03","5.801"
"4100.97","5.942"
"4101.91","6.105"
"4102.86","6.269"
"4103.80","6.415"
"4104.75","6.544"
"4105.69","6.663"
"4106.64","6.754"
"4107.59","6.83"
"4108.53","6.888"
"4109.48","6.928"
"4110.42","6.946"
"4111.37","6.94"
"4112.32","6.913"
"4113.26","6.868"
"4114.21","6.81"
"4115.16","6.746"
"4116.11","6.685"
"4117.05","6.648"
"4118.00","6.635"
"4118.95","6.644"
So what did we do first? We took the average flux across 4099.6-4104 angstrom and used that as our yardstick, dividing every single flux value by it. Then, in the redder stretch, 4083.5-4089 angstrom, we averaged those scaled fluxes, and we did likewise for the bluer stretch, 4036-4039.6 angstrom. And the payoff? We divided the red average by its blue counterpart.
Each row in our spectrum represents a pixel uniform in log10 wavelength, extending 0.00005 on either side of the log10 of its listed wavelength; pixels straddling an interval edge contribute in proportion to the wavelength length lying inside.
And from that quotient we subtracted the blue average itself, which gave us 0.00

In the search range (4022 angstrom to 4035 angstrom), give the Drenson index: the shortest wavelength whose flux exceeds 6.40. 4022.41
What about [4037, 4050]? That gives 4037.26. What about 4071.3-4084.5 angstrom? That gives 4077.43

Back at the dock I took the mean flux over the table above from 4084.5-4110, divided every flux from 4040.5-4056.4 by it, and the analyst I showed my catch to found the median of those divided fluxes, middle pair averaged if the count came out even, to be 0.99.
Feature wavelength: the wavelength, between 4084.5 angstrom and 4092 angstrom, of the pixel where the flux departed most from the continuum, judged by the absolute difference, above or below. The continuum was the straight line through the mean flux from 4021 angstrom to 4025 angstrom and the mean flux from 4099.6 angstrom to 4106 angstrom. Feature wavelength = 4087.77 angstrom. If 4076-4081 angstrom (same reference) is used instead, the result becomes 4080.25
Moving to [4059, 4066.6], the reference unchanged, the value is 4061.50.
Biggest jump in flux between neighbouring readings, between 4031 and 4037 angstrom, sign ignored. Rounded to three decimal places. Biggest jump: 0.062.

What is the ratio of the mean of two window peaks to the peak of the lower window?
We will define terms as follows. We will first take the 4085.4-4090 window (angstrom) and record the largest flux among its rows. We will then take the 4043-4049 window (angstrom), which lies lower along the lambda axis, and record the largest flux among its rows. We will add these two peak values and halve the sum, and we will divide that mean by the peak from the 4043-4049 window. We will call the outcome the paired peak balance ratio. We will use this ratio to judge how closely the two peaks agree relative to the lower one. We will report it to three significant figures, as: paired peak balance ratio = 1.03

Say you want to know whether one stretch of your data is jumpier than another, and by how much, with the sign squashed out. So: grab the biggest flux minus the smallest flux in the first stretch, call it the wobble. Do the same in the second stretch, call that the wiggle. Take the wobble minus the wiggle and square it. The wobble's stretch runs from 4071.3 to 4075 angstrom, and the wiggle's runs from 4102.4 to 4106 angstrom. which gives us 0.12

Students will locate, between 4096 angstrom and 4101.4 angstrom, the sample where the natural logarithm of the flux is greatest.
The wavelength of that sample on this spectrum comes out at 4096.25 angstrom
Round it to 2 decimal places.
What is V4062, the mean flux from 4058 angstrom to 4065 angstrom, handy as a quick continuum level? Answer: 6.34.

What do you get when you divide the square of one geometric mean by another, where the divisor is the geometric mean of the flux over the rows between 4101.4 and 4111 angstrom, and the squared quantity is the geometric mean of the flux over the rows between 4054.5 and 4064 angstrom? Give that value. 6.1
